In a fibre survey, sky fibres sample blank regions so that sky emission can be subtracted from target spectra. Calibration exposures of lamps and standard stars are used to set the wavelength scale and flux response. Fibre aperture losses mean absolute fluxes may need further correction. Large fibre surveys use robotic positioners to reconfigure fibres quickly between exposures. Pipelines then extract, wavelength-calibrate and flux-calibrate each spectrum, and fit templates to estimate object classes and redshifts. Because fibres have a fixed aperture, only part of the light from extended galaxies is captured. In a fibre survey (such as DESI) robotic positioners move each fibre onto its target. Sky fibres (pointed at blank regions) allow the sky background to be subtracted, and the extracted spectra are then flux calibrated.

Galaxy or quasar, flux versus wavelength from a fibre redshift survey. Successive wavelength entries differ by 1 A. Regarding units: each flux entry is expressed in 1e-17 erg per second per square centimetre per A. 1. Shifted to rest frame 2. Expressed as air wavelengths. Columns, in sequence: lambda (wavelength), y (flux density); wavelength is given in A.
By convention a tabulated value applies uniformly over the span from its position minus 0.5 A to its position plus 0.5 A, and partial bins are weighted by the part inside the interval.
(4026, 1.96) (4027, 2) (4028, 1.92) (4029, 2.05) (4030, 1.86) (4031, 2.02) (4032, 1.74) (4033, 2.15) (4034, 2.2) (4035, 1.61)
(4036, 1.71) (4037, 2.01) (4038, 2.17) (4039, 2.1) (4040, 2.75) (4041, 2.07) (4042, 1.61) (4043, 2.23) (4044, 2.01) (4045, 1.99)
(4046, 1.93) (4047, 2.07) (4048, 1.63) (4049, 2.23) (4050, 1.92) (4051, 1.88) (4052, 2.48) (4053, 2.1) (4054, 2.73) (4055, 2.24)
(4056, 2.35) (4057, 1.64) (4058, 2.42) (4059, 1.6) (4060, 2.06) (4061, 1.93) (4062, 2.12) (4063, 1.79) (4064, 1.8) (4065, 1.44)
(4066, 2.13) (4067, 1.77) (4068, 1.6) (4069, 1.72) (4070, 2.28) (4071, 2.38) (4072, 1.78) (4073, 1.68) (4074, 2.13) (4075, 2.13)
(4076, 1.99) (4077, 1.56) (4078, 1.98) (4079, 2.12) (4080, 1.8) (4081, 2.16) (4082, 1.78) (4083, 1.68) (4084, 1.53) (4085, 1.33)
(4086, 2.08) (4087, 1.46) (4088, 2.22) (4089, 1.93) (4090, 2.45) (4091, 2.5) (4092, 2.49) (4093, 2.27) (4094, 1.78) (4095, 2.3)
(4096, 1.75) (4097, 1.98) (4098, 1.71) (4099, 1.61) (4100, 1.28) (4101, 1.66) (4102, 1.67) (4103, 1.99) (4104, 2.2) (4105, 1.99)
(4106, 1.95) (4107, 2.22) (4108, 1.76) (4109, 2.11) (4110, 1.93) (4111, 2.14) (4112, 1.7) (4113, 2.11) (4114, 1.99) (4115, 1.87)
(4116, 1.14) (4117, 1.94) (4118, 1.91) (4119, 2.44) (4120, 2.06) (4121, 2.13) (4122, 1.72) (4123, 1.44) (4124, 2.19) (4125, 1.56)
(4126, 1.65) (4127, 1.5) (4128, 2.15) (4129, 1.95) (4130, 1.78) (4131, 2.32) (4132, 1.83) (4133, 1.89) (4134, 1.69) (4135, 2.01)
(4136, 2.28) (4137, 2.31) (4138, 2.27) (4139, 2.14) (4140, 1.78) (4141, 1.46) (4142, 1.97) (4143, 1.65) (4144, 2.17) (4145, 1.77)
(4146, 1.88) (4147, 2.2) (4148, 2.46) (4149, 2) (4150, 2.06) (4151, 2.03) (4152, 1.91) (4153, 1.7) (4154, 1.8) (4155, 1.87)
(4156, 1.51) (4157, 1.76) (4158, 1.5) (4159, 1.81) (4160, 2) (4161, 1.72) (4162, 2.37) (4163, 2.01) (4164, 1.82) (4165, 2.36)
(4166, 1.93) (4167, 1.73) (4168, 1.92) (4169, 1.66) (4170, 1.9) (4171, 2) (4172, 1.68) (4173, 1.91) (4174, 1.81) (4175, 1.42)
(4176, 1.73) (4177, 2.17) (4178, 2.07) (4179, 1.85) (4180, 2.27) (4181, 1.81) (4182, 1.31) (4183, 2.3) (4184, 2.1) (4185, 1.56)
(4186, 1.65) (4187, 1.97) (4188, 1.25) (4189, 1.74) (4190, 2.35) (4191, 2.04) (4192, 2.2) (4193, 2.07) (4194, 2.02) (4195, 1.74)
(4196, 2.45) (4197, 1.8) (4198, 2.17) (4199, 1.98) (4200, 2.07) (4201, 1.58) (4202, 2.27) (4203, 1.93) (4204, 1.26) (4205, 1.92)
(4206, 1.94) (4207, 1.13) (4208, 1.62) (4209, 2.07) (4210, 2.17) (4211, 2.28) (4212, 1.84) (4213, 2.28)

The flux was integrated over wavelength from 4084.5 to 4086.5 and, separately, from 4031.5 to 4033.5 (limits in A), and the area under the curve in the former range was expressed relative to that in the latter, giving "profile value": 0.88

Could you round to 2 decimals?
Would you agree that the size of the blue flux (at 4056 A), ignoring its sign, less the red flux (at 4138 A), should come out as 0.08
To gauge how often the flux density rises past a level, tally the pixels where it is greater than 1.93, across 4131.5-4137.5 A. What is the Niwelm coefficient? 3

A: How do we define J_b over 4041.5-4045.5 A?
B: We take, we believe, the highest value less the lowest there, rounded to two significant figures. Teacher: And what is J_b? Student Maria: 0.62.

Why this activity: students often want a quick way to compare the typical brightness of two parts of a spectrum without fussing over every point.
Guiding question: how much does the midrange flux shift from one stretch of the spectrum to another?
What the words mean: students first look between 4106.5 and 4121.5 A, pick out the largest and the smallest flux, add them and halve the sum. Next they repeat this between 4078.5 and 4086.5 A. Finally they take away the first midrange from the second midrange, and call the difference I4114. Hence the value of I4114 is -0.045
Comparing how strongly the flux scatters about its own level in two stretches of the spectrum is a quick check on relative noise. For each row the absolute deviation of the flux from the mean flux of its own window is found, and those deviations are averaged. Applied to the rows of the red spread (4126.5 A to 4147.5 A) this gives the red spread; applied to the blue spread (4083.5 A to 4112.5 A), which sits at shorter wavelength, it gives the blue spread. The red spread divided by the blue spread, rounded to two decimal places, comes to 0.81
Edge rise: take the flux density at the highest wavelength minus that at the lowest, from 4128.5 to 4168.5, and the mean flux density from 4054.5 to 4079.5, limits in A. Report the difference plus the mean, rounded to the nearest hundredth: 1.92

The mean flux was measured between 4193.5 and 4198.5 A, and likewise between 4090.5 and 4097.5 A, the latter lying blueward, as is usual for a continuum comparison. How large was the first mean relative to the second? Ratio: 0.95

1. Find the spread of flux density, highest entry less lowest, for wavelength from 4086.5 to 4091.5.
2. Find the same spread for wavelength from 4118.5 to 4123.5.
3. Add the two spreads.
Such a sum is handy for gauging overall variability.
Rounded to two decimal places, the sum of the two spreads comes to 2.04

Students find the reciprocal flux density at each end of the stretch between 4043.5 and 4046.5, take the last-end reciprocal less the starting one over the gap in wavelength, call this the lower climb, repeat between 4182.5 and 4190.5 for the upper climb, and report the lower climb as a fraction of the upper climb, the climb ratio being -7.8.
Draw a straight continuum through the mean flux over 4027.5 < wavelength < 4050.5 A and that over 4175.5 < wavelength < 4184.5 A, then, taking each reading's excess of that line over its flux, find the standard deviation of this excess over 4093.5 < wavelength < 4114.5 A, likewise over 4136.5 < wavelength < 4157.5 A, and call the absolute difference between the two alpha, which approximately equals 0.01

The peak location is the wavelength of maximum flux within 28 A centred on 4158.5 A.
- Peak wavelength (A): 4148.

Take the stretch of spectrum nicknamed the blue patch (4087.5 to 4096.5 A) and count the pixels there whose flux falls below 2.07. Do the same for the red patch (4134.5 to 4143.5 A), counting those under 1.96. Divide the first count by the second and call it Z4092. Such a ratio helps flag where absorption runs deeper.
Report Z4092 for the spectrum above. 1.00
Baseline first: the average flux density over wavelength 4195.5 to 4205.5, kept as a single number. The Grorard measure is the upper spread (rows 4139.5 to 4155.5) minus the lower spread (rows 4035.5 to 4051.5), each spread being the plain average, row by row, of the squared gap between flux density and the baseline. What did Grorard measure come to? -0.020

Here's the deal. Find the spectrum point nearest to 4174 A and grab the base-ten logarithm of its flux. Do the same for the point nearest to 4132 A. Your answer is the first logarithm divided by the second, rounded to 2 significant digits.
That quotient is 0.98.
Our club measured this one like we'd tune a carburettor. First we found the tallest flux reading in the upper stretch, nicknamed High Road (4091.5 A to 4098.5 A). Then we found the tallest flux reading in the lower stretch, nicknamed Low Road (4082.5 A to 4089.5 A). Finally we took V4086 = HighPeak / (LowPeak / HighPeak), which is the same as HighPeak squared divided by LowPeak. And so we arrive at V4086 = 2.8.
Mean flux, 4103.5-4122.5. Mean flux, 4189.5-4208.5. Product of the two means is 3.78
